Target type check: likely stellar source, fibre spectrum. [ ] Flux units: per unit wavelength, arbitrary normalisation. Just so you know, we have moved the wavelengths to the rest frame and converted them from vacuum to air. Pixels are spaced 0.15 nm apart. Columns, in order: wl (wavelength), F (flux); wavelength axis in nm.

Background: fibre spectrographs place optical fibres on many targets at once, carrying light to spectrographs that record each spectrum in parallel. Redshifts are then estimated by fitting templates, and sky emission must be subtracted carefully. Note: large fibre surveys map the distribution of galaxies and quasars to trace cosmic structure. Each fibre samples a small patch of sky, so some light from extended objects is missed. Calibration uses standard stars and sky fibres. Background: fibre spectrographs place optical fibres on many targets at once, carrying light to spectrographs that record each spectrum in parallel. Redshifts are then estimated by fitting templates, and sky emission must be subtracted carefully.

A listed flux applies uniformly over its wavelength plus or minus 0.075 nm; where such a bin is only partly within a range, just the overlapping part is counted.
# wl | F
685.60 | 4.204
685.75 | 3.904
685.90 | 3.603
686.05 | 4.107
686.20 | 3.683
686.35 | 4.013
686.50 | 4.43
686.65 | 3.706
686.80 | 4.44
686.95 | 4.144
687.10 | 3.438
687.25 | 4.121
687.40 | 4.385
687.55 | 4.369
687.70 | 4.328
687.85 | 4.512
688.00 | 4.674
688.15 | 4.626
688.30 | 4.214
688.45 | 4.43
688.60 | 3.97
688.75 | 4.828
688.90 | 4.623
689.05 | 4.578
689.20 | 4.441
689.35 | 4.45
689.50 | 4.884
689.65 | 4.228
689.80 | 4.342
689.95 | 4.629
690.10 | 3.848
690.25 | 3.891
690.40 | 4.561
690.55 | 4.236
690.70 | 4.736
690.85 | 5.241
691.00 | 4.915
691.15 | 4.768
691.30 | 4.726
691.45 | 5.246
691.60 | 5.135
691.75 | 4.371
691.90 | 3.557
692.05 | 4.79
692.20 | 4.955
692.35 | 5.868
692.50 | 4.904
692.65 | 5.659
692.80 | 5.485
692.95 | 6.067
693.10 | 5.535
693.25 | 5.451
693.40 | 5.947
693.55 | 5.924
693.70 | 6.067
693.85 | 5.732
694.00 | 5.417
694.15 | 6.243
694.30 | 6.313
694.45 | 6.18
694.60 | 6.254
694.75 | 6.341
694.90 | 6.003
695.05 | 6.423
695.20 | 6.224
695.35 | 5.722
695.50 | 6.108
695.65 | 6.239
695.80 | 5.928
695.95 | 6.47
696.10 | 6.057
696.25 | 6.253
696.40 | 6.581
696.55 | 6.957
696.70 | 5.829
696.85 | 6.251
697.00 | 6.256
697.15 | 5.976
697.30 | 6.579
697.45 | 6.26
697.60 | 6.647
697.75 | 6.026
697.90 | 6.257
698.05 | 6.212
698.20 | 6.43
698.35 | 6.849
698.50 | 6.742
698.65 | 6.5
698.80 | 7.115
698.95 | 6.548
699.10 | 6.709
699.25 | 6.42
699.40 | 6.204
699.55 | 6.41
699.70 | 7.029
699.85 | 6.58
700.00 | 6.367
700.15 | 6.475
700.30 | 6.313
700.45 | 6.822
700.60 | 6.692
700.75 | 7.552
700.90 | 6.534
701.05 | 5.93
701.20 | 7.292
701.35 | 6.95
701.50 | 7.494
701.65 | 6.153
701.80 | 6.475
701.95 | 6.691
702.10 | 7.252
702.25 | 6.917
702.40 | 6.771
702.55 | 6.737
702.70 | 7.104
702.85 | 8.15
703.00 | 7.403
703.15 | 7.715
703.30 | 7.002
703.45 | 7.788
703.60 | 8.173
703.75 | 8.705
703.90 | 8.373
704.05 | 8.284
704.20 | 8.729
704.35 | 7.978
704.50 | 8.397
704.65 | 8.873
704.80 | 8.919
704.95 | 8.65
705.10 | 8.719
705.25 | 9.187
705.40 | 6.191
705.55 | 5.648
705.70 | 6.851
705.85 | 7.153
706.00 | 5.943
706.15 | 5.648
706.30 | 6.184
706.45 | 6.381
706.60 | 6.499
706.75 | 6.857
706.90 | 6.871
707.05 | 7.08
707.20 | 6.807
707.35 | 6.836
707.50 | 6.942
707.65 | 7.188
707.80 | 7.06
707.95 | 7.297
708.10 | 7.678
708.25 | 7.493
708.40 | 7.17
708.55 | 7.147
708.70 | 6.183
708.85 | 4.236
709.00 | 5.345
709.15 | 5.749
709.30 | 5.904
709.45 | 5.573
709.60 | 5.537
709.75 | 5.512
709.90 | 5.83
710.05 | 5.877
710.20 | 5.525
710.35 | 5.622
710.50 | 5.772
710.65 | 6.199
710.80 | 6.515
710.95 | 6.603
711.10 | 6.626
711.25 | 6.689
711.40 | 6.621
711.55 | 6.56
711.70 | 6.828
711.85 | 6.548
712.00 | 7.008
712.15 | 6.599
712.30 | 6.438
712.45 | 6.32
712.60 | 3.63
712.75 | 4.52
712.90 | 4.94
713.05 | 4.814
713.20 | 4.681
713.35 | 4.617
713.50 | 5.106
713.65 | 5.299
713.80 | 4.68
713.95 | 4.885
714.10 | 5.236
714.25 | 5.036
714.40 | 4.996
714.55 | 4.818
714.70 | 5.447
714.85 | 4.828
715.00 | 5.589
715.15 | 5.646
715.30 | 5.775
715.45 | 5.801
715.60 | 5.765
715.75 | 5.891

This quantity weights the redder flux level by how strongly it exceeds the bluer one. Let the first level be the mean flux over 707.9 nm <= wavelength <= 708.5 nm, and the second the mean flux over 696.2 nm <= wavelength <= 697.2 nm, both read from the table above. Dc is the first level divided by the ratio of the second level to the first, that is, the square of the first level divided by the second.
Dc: 9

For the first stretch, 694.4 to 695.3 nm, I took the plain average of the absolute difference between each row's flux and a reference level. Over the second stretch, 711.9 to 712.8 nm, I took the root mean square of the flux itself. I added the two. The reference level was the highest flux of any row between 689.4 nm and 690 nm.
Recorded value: 7.2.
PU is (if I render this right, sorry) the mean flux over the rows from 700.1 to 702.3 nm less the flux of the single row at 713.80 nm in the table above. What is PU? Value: 2.1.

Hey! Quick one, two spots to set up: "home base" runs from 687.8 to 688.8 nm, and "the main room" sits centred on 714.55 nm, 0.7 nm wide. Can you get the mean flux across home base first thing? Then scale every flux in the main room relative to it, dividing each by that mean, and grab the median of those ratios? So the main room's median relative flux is 1.1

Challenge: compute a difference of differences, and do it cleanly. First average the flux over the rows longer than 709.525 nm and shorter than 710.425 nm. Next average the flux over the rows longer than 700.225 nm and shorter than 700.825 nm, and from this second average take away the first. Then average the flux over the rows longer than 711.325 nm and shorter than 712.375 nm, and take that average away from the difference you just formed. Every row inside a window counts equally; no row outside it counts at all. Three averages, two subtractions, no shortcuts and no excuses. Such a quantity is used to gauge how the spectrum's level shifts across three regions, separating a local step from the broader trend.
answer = -5.5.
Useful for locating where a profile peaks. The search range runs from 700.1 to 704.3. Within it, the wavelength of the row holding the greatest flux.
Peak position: 704.20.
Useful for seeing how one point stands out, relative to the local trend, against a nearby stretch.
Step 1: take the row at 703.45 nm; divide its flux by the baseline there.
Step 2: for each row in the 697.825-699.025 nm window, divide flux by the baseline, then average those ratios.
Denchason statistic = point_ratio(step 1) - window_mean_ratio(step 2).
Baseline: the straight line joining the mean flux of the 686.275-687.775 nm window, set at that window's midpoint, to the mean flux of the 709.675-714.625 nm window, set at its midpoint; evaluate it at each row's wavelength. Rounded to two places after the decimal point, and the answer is 0.15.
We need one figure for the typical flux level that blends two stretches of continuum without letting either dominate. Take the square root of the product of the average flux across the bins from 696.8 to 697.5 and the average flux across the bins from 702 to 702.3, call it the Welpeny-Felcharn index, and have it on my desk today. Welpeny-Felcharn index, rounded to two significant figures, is 6.7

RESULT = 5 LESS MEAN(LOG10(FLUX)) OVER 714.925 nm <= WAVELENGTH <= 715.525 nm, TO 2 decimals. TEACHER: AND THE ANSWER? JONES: 4.24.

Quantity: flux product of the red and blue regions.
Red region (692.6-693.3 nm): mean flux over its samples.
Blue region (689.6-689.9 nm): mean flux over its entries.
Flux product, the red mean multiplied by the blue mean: 24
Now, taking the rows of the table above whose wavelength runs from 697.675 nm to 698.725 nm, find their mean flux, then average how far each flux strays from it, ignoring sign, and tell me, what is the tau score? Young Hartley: 0.23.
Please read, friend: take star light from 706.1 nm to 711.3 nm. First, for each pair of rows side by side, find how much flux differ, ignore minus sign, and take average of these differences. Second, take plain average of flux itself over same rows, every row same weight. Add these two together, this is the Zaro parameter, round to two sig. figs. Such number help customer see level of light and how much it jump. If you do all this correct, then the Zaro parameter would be 6.7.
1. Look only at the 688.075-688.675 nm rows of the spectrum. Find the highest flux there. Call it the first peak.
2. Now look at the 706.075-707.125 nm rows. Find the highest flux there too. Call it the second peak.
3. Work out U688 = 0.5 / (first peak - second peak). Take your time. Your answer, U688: -0.2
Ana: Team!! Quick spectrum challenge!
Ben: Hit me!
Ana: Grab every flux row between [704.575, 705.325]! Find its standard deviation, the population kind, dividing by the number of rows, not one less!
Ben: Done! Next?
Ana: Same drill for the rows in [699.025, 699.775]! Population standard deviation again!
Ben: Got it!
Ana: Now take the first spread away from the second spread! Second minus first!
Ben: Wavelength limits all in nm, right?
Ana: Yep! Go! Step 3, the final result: 0.10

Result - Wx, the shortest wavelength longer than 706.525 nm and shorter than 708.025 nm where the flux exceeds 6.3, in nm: 706.60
